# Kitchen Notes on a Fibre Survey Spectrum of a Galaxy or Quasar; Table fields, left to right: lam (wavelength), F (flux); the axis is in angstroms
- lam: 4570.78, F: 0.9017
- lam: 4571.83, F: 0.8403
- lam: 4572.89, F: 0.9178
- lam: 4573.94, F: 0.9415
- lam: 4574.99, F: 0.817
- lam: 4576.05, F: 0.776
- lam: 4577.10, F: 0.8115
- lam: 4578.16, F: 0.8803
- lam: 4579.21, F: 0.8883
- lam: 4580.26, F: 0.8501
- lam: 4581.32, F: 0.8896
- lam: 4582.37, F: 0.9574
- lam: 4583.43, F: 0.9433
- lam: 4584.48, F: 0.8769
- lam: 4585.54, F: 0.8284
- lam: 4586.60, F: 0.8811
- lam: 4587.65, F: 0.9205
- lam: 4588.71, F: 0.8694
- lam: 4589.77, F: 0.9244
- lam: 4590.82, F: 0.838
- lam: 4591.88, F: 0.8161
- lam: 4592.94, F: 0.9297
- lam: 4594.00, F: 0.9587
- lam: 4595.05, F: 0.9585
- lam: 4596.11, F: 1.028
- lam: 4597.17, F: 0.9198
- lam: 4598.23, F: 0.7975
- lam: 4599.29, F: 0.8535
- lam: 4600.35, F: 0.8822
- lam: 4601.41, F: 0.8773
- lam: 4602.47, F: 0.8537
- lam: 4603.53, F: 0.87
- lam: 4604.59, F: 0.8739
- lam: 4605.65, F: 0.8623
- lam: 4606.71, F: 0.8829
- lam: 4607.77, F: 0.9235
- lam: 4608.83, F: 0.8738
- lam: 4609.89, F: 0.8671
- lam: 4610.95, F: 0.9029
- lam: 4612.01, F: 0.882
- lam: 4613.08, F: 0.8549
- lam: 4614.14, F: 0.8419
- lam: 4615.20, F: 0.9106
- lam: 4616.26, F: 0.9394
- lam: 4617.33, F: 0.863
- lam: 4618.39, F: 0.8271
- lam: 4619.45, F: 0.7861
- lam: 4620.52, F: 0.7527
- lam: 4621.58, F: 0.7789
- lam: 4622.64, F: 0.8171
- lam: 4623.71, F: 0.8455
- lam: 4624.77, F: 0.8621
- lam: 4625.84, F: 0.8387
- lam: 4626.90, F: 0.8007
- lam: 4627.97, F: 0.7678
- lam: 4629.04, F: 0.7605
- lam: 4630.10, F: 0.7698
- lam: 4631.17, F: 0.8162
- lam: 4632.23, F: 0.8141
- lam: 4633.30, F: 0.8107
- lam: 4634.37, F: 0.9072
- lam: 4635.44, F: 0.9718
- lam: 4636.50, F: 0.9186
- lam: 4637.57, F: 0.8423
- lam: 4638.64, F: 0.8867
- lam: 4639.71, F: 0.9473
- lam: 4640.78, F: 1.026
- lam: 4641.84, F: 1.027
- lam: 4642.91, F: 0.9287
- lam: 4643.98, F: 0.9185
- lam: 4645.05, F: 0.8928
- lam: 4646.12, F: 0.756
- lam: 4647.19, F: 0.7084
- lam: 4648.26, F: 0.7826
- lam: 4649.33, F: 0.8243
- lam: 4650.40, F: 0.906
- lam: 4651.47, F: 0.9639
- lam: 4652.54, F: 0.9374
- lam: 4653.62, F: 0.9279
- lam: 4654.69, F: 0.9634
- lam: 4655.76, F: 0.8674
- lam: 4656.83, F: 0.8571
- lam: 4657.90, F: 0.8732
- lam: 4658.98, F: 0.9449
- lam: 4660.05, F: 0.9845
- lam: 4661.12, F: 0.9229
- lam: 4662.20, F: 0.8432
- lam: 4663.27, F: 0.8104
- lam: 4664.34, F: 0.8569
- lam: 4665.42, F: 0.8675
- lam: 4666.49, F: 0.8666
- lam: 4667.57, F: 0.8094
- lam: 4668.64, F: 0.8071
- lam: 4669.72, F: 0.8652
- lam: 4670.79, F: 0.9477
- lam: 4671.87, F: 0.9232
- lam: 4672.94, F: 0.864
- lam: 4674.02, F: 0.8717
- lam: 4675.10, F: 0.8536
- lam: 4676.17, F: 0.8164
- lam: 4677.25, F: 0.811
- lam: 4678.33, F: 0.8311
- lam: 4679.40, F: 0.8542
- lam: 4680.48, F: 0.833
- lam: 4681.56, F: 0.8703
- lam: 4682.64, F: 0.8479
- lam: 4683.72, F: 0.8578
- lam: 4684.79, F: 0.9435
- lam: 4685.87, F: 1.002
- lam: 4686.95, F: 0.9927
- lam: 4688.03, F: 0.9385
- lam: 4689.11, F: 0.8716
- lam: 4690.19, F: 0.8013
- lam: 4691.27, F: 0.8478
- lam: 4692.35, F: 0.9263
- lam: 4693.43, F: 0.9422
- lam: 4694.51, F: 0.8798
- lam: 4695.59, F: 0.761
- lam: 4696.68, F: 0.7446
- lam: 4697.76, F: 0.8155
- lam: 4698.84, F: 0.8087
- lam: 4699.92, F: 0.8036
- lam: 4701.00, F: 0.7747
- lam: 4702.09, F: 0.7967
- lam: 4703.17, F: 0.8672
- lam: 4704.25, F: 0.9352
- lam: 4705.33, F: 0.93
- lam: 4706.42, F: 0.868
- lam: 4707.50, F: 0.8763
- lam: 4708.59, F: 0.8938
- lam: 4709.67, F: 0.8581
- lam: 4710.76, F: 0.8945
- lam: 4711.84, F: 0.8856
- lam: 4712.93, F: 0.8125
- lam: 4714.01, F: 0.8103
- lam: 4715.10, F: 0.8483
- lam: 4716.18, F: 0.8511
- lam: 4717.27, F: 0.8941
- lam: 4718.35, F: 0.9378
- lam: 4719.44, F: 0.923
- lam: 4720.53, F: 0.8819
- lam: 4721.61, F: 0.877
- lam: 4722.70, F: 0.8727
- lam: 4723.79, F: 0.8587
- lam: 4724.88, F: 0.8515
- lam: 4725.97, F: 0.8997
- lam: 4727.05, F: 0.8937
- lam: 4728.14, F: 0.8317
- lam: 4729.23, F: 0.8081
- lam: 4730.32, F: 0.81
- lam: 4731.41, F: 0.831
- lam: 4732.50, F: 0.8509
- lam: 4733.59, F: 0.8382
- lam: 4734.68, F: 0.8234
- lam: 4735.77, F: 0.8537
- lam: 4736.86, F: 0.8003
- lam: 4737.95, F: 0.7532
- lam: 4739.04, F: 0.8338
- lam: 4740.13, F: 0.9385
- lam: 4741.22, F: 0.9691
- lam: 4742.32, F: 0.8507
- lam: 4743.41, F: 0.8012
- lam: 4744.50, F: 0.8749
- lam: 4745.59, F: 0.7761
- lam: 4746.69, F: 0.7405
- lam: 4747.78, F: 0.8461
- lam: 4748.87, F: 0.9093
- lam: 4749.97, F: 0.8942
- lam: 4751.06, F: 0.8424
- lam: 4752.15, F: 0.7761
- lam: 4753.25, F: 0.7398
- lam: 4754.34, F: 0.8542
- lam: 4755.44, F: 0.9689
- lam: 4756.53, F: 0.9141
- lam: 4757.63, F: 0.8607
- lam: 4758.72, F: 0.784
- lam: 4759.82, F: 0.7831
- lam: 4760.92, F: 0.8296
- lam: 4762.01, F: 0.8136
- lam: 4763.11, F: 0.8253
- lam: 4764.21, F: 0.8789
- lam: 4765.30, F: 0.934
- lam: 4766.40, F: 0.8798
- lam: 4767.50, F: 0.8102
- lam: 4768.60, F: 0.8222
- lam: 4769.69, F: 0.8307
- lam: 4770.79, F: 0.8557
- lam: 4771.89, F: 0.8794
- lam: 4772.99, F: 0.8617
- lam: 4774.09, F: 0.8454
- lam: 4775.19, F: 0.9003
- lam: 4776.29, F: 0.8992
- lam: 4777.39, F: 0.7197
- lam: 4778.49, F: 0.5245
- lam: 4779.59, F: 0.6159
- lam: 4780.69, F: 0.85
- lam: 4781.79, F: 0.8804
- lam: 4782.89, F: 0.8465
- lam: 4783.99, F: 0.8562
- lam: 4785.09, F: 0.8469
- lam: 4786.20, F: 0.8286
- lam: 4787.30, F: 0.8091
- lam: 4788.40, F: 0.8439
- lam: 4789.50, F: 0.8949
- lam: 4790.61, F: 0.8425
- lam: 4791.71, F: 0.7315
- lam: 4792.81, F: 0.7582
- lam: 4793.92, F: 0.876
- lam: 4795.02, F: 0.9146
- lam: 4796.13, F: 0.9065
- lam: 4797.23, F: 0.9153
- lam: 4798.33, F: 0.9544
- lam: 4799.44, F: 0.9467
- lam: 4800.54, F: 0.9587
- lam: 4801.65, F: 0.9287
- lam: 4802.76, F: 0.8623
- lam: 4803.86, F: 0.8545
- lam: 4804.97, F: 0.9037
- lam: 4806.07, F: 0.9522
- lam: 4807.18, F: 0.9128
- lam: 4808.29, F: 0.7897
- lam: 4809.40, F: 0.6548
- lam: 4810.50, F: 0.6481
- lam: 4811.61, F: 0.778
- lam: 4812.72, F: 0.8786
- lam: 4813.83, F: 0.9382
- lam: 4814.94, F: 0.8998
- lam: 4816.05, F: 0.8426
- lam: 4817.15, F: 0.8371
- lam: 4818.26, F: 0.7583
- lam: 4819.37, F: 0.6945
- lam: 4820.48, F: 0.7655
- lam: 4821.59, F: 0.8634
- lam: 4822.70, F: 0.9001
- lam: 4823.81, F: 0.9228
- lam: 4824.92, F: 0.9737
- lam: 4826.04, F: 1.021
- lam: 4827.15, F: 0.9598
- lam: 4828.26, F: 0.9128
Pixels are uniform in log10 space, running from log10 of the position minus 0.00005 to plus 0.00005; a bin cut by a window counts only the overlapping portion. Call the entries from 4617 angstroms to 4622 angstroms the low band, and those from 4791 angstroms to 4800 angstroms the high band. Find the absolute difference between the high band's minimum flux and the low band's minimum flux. 0.021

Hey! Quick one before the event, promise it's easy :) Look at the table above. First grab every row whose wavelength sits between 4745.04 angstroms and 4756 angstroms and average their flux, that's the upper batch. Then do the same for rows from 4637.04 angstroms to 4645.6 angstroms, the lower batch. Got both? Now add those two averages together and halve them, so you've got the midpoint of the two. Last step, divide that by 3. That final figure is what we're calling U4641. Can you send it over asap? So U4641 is 0.295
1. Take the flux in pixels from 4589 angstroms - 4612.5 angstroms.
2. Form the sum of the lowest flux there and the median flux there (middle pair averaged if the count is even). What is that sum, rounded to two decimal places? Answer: 1.68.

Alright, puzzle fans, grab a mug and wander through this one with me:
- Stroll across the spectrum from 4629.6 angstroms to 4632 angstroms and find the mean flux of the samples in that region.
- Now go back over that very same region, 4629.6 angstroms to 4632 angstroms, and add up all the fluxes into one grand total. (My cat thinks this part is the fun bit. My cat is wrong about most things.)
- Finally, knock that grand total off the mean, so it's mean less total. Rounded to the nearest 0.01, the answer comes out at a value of -0.79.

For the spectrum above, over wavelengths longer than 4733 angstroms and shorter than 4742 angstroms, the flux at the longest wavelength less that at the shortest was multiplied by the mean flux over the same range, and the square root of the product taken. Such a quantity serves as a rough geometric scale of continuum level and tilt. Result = 0.33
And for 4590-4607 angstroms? 0.20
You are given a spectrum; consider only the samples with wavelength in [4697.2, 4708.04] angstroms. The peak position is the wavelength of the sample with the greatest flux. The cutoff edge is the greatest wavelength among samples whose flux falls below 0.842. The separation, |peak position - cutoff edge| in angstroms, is 2.2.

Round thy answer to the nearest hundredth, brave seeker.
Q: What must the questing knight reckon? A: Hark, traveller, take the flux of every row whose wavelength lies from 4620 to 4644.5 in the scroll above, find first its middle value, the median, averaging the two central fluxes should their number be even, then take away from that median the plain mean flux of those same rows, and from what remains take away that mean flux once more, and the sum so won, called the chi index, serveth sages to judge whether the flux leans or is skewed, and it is -0.88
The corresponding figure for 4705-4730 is -0.87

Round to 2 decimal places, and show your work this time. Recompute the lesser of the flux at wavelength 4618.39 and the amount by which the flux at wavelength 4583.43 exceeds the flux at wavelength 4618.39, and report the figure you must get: 0.12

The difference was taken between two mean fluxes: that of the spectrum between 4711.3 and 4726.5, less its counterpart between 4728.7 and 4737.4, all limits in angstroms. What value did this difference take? 0.045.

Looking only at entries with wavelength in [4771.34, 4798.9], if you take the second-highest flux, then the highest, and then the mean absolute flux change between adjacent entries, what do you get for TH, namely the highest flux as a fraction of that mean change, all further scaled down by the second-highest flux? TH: 17.9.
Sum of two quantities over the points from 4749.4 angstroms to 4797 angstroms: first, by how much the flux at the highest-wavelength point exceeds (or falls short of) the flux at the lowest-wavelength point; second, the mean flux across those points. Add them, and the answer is 0.85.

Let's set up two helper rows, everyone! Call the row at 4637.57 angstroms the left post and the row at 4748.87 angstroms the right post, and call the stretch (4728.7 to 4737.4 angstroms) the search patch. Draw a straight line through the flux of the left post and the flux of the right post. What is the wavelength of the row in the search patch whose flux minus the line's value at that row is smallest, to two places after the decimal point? 4736.86 angstroms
